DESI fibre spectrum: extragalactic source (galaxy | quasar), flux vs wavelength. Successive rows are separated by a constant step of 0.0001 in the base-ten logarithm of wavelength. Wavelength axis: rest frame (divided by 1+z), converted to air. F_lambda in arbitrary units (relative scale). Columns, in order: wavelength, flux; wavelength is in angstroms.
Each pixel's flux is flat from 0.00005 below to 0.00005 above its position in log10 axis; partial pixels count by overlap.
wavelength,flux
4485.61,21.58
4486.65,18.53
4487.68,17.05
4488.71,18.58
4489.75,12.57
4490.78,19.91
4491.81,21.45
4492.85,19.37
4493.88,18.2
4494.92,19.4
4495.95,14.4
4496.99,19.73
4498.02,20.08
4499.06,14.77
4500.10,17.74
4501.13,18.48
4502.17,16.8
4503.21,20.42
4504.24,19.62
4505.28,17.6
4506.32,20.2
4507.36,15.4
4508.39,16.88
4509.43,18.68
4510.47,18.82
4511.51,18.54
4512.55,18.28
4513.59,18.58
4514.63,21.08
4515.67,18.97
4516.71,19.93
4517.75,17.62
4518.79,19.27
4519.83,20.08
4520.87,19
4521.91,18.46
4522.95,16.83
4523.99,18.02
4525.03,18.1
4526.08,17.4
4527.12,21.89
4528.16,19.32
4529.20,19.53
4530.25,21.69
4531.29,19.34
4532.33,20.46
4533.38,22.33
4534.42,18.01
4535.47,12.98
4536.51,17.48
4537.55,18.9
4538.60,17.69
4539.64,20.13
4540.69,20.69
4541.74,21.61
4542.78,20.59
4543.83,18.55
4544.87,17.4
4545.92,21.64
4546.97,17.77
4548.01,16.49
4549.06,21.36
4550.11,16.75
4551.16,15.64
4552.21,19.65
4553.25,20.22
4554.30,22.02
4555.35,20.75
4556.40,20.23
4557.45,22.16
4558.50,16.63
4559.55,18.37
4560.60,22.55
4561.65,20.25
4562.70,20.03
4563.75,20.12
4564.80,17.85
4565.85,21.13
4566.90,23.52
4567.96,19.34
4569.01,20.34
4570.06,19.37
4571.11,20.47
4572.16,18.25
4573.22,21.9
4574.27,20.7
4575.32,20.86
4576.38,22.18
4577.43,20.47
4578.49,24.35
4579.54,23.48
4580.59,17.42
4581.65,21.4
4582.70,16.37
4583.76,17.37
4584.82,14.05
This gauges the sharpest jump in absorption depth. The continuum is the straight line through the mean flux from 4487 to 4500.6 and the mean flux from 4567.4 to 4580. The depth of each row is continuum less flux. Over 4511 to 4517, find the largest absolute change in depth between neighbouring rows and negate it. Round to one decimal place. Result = -2.5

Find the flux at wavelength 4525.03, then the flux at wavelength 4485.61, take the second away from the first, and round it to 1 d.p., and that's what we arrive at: -3.5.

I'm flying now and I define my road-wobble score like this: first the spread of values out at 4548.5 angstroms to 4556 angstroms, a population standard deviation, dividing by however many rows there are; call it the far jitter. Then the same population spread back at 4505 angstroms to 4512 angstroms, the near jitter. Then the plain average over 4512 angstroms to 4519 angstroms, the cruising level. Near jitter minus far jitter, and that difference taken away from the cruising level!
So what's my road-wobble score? 19.9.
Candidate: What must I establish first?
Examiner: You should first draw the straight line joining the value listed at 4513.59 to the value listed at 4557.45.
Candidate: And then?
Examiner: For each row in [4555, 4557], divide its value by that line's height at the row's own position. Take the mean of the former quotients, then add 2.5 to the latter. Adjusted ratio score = 3.43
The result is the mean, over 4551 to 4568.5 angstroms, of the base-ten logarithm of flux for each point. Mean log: 1.30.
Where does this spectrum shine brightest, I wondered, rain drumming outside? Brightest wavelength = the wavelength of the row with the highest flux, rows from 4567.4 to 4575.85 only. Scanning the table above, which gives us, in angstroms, 4573.22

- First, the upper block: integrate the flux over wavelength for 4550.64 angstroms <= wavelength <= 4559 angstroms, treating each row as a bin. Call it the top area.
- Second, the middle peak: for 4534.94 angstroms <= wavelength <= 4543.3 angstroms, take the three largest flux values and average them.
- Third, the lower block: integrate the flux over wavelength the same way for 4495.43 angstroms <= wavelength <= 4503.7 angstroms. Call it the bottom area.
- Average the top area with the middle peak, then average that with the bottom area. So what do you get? 120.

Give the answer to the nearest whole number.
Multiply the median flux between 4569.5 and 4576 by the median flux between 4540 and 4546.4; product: 425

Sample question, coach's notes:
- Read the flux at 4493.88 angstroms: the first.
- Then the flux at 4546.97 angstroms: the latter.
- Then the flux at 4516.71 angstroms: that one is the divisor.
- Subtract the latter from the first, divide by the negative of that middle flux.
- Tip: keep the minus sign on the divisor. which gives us -0.02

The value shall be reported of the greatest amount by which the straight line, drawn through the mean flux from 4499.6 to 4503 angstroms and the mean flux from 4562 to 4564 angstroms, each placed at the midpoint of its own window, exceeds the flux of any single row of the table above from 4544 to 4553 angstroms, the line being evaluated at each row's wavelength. 4.0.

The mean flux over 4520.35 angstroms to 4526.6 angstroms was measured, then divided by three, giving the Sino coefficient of 6.0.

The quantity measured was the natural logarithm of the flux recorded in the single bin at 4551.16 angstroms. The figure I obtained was 2.75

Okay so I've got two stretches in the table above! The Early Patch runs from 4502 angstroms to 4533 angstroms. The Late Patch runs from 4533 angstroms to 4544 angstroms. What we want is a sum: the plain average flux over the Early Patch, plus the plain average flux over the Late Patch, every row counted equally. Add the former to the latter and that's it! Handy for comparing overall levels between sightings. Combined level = 37.9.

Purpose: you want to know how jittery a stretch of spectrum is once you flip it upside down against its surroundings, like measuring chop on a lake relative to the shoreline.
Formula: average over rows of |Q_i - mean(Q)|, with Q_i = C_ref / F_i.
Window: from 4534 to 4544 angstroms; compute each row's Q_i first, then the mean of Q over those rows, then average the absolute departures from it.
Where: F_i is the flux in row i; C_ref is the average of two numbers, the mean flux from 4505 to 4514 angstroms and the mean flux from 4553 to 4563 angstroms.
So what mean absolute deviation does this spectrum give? 0.107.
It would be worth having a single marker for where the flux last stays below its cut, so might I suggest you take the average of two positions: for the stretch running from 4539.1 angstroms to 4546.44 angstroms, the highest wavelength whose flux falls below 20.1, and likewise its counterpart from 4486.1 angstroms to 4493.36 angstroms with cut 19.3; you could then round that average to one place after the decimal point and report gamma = 4517.3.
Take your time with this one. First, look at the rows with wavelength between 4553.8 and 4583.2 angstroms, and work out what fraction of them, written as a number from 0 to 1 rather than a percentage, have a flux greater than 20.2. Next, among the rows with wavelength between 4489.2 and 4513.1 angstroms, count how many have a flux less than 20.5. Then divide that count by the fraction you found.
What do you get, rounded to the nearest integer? 34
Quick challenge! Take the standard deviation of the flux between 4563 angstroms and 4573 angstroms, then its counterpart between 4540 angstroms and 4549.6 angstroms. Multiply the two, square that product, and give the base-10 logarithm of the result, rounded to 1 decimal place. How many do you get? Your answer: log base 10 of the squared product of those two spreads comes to 1.0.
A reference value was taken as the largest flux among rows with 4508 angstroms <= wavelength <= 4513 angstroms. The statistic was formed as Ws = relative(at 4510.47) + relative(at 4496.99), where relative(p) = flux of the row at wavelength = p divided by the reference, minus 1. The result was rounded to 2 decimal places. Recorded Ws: 0.05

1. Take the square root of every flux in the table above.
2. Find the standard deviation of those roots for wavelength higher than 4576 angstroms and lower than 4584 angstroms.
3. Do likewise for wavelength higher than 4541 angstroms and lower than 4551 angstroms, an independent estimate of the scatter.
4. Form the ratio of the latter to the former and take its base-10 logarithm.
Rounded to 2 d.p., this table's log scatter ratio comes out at -0.13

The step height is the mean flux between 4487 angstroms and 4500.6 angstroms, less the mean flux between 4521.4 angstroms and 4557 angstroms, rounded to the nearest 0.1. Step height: -1.2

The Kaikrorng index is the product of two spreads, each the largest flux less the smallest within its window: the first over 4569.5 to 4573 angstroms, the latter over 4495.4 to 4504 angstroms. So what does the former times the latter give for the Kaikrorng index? 13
